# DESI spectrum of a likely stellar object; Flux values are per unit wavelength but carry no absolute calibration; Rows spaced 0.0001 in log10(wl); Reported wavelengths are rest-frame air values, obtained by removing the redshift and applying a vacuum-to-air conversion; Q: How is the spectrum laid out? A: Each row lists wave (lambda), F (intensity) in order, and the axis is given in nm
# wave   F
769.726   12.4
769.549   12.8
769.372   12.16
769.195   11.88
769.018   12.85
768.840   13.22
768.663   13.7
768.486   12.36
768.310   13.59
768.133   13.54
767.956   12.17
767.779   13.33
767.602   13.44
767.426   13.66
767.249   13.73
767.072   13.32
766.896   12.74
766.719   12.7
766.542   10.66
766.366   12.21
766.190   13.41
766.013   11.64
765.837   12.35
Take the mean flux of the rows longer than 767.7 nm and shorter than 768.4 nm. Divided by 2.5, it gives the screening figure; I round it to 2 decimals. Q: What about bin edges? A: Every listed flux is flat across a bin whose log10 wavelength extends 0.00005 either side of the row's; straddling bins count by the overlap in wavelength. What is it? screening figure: 5.26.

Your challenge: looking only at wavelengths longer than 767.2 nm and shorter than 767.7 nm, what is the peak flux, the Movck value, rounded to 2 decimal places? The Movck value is 13.73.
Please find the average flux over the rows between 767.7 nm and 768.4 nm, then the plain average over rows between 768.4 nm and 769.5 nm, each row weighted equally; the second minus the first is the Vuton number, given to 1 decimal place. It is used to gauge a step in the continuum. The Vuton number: -0.5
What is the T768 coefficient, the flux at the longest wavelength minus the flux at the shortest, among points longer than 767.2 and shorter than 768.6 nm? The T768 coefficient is -1.4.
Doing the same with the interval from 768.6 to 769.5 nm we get -1.5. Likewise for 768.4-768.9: 0.9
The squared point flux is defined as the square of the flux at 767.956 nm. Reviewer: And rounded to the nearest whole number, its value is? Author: 148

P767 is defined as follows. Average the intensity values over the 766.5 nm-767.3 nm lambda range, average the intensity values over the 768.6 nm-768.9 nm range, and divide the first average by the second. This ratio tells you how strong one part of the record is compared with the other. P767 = 0.94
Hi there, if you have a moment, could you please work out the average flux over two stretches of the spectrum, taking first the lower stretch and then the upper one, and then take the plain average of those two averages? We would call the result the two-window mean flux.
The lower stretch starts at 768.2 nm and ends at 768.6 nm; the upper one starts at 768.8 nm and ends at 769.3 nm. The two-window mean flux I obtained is 12.8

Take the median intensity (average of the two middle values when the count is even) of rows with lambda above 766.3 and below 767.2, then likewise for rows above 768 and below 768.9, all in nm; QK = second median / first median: 1.07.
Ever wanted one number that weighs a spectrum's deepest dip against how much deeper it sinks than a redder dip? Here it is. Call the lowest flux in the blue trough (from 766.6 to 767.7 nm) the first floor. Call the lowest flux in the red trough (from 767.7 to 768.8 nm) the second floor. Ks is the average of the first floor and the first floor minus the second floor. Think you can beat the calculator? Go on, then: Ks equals 6.6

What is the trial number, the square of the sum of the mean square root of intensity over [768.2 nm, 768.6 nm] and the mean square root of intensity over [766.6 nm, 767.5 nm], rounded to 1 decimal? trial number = 52.4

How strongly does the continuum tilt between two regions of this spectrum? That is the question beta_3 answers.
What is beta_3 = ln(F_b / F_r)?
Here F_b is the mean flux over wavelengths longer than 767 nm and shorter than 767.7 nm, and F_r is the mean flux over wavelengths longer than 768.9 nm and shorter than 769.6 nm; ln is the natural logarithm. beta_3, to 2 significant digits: 0.086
